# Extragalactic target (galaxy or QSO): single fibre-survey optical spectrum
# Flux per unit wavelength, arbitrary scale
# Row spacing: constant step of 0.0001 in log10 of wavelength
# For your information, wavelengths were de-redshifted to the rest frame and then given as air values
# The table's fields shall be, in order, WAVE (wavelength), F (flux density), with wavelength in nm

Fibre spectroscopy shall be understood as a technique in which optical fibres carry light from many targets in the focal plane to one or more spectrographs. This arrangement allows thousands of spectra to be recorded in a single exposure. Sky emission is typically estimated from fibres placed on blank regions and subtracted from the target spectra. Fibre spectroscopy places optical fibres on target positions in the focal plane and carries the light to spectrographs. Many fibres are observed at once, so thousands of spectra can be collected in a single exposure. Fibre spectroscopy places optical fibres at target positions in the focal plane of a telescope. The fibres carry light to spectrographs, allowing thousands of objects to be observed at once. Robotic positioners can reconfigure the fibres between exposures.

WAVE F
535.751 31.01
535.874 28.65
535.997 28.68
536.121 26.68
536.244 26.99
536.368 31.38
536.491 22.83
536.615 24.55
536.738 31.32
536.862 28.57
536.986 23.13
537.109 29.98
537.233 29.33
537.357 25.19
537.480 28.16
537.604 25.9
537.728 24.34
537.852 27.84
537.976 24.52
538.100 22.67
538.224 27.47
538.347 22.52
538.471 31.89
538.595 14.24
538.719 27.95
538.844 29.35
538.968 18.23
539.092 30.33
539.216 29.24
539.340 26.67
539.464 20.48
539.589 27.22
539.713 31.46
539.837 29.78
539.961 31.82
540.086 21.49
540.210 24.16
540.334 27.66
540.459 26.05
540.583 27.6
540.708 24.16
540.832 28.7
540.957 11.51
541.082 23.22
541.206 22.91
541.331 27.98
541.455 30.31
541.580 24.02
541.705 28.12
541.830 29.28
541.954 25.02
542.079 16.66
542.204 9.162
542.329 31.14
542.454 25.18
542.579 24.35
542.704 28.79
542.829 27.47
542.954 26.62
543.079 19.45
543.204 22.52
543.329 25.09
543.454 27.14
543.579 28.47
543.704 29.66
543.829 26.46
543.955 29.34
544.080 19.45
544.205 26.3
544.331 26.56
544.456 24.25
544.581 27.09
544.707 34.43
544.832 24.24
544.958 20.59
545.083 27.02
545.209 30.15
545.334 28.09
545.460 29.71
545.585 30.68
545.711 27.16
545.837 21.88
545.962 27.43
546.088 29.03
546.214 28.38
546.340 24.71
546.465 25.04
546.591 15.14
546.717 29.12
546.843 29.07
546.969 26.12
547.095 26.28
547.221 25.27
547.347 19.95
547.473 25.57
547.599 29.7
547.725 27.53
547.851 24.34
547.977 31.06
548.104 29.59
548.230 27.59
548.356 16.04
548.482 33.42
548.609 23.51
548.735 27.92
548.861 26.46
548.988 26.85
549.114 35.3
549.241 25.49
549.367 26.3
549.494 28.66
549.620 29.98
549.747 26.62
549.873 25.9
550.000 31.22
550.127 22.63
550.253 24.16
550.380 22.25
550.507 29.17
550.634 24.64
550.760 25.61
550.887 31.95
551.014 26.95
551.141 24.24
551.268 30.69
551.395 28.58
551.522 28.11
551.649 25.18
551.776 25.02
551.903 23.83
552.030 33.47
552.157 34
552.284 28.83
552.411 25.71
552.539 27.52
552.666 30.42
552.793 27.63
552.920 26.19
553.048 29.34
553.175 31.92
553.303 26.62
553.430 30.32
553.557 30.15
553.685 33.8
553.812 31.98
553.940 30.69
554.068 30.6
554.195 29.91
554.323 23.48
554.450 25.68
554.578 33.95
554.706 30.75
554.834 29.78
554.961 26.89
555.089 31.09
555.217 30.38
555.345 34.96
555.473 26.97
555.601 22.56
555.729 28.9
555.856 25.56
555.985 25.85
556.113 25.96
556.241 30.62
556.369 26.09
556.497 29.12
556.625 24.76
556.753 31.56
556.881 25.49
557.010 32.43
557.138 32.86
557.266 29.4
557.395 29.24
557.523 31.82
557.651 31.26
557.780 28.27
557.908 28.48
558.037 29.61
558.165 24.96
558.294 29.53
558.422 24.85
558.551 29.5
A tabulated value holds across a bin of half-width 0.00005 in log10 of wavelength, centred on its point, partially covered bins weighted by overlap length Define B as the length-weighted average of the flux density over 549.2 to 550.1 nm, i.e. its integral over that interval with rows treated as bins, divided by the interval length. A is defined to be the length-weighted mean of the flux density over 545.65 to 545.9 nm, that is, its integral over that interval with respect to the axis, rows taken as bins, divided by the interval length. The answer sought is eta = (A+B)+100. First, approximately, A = 24.5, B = 27.6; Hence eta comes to 152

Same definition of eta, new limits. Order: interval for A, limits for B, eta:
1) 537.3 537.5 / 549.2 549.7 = 154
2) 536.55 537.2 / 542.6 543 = 155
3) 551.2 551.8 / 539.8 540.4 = 155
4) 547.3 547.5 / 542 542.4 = 142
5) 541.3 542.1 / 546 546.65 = 151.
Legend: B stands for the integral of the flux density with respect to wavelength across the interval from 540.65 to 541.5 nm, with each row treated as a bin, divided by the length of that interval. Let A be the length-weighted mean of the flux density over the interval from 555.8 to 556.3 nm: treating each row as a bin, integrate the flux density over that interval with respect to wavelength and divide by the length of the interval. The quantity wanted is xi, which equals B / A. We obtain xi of 0.89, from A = 26.9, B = 24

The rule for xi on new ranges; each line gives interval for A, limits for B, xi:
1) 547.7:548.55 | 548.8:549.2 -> 1.08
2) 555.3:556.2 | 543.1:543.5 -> 0.89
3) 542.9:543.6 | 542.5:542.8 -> 1.08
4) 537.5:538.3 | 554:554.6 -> 1.11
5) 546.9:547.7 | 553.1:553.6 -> 1.16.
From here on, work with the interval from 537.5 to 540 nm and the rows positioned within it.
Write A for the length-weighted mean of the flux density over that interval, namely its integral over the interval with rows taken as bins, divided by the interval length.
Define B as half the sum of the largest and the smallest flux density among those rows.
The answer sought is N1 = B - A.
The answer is -3.1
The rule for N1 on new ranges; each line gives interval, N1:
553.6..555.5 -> -0.9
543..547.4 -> -1.3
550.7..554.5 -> 0.1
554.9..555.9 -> 0.3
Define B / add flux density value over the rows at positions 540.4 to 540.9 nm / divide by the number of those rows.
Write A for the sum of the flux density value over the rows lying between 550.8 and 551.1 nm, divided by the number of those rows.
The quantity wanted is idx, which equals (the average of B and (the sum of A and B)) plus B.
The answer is 68.0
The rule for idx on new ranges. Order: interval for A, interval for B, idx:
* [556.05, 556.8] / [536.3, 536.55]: 68.2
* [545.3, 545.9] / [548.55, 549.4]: 68.6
